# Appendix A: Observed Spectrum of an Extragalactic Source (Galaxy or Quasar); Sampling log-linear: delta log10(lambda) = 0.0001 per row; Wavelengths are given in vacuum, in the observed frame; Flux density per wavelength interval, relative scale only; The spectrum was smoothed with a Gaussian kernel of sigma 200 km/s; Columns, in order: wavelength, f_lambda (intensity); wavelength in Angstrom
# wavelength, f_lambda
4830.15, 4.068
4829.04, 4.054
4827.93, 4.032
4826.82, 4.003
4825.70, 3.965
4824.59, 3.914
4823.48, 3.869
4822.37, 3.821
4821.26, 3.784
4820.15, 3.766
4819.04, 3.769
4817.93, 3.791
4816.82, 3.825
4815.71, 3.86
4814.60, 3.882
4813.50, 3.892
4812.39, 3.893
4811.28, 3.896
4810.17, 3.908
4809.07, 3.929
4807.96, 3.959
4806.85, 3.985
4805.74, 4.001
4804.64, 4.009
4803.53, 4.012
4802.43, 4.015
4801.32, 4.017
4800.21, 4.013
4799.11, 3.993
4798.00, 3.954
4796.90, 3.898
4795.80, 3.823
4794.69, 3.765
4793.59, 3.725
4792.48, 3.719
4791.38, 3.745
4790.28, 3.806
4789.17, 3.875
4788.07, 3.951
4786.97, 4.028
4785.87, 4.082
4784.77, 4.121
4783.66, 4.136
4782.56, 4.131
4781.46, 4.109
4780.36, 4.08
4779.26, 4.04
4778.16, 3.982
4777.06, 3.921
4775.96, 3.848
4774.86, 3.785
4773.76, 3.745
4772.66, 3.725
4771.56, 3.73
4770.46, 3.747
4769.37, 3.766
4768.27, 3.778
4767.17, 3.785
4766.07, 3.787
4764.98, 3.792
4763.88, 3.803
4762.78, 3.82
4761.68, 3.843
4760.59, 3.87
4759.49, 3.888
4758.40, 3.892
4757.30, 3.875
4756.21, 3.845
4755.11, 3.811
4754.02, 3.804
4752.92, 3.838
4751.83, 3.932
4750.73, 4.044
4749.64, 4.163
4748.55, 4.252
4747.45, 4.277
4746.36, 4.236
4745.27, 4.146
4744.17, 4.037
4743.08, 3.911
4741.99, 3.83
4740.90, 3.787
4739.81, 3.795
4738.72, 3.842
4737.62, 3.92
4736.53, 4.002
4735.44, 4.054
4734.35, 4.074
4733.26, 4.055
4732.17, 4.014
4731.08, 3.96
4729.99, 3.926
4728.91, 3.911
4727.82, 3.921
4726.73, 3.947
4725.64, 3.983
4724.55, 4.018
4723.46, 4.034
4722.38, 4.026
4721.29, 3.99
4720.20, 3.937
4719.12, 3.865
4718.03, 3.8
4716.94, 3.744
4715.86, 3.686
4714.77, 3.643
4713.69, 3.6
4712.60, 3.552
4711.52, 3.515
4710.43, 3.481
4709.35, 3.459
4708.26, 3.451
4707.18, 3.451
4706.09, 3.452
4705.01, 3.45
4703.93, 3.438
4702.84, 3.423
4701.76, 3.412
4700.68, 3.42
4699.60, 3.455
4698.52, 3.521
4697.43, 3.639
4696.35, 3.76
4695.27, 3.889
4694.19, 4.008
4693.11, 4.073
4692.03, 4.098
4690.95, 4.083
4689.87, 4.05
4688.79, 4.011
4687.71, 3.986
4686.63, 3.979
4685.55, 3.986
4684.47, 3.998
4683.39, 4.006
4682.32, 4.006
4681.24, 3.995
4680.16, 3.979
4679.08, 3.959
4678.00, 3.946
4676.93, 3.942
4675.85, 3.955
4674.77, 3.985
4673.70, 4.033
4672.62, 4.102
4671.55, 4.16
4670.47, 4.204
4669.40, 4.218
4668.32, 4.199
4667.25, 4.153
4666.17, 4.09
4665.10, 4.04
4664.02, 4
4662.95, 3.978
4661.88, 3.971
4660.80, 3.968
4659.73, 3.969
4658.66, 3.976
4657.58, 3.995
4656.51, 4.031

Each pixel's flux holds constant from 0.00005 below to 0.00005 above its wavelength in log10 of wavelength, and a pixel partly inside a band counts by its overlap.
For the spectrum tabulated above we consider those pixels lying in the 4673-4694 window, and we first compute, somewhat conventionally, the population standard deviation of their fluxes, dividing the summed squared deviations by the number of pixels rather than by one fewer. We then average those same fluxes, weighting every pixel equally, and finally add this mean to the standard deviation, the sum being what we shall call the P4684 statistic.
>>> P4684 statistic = 4.05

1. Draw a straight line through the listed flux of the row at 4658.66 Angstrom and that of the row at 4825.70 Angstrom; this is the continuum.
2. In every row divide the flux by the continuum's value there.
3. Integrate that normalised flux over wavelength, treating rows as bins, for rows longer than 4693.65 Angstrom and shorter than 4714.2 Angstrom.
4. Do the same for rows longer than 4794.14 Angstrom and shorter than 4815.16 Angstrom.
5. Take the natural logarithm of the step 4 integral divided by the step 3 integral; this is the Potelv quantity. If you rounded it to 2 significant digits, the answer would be 0.13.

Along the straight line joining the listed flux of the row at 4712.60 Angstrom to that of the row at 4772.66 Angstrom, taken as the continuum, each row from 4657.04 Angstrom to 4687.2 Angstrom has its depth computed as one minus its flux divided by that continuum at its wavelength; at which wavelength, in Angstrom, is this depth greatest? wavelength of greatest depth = 4676.93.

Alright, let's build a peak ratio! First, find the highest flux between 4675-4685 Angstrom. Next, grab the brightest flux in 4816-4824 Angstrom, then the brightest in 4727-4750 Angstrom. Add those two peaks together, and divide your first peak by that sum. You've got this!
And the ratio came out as 0.492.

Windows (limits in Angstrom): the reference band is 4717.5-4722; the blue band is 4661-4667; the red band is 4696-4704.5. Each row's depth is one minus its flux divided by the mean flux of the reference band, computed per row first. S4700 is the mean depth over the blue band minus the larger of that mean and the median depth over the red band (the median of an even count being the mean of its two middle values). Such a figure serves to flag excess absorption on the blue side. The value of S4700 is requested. -0.15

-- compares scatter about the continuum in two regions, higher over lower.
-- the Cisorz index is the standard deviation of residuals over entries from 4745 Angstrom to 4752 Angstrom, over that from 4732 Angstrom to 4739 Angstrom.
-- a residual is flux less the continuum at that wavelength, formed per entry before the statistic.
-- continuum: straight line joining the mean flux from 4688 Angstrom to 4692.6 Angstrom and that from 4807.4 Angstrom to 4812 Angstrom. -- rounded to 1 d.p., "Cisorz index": 1.5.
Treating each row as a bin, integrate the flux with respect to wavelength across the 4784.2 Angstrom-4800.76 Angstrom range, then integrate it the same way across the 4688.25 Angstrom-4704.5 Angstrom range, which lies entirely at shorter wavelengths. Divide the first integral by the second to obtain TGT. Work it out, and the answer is 1.06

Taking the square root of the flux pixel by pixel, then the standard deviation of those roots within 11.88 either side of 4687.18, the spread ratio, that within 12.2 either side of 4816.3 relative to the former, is 0.58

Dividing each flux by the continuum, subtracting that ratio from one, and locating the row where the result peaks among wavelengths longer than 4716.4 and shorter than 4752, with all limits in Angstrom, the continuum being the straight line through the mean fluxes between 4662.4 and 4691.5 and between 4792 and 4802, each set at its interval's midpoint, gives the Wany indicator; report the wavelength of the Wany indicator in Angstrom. 4716.94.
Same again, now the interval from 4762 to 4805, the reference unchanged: 4772.66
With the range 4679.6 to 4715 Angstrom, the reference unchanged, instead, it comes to 4701.76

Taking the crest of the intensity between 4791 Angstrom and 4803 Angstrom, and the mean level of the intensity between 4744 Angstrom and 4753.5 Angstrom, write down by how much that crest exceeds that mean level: -0.1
